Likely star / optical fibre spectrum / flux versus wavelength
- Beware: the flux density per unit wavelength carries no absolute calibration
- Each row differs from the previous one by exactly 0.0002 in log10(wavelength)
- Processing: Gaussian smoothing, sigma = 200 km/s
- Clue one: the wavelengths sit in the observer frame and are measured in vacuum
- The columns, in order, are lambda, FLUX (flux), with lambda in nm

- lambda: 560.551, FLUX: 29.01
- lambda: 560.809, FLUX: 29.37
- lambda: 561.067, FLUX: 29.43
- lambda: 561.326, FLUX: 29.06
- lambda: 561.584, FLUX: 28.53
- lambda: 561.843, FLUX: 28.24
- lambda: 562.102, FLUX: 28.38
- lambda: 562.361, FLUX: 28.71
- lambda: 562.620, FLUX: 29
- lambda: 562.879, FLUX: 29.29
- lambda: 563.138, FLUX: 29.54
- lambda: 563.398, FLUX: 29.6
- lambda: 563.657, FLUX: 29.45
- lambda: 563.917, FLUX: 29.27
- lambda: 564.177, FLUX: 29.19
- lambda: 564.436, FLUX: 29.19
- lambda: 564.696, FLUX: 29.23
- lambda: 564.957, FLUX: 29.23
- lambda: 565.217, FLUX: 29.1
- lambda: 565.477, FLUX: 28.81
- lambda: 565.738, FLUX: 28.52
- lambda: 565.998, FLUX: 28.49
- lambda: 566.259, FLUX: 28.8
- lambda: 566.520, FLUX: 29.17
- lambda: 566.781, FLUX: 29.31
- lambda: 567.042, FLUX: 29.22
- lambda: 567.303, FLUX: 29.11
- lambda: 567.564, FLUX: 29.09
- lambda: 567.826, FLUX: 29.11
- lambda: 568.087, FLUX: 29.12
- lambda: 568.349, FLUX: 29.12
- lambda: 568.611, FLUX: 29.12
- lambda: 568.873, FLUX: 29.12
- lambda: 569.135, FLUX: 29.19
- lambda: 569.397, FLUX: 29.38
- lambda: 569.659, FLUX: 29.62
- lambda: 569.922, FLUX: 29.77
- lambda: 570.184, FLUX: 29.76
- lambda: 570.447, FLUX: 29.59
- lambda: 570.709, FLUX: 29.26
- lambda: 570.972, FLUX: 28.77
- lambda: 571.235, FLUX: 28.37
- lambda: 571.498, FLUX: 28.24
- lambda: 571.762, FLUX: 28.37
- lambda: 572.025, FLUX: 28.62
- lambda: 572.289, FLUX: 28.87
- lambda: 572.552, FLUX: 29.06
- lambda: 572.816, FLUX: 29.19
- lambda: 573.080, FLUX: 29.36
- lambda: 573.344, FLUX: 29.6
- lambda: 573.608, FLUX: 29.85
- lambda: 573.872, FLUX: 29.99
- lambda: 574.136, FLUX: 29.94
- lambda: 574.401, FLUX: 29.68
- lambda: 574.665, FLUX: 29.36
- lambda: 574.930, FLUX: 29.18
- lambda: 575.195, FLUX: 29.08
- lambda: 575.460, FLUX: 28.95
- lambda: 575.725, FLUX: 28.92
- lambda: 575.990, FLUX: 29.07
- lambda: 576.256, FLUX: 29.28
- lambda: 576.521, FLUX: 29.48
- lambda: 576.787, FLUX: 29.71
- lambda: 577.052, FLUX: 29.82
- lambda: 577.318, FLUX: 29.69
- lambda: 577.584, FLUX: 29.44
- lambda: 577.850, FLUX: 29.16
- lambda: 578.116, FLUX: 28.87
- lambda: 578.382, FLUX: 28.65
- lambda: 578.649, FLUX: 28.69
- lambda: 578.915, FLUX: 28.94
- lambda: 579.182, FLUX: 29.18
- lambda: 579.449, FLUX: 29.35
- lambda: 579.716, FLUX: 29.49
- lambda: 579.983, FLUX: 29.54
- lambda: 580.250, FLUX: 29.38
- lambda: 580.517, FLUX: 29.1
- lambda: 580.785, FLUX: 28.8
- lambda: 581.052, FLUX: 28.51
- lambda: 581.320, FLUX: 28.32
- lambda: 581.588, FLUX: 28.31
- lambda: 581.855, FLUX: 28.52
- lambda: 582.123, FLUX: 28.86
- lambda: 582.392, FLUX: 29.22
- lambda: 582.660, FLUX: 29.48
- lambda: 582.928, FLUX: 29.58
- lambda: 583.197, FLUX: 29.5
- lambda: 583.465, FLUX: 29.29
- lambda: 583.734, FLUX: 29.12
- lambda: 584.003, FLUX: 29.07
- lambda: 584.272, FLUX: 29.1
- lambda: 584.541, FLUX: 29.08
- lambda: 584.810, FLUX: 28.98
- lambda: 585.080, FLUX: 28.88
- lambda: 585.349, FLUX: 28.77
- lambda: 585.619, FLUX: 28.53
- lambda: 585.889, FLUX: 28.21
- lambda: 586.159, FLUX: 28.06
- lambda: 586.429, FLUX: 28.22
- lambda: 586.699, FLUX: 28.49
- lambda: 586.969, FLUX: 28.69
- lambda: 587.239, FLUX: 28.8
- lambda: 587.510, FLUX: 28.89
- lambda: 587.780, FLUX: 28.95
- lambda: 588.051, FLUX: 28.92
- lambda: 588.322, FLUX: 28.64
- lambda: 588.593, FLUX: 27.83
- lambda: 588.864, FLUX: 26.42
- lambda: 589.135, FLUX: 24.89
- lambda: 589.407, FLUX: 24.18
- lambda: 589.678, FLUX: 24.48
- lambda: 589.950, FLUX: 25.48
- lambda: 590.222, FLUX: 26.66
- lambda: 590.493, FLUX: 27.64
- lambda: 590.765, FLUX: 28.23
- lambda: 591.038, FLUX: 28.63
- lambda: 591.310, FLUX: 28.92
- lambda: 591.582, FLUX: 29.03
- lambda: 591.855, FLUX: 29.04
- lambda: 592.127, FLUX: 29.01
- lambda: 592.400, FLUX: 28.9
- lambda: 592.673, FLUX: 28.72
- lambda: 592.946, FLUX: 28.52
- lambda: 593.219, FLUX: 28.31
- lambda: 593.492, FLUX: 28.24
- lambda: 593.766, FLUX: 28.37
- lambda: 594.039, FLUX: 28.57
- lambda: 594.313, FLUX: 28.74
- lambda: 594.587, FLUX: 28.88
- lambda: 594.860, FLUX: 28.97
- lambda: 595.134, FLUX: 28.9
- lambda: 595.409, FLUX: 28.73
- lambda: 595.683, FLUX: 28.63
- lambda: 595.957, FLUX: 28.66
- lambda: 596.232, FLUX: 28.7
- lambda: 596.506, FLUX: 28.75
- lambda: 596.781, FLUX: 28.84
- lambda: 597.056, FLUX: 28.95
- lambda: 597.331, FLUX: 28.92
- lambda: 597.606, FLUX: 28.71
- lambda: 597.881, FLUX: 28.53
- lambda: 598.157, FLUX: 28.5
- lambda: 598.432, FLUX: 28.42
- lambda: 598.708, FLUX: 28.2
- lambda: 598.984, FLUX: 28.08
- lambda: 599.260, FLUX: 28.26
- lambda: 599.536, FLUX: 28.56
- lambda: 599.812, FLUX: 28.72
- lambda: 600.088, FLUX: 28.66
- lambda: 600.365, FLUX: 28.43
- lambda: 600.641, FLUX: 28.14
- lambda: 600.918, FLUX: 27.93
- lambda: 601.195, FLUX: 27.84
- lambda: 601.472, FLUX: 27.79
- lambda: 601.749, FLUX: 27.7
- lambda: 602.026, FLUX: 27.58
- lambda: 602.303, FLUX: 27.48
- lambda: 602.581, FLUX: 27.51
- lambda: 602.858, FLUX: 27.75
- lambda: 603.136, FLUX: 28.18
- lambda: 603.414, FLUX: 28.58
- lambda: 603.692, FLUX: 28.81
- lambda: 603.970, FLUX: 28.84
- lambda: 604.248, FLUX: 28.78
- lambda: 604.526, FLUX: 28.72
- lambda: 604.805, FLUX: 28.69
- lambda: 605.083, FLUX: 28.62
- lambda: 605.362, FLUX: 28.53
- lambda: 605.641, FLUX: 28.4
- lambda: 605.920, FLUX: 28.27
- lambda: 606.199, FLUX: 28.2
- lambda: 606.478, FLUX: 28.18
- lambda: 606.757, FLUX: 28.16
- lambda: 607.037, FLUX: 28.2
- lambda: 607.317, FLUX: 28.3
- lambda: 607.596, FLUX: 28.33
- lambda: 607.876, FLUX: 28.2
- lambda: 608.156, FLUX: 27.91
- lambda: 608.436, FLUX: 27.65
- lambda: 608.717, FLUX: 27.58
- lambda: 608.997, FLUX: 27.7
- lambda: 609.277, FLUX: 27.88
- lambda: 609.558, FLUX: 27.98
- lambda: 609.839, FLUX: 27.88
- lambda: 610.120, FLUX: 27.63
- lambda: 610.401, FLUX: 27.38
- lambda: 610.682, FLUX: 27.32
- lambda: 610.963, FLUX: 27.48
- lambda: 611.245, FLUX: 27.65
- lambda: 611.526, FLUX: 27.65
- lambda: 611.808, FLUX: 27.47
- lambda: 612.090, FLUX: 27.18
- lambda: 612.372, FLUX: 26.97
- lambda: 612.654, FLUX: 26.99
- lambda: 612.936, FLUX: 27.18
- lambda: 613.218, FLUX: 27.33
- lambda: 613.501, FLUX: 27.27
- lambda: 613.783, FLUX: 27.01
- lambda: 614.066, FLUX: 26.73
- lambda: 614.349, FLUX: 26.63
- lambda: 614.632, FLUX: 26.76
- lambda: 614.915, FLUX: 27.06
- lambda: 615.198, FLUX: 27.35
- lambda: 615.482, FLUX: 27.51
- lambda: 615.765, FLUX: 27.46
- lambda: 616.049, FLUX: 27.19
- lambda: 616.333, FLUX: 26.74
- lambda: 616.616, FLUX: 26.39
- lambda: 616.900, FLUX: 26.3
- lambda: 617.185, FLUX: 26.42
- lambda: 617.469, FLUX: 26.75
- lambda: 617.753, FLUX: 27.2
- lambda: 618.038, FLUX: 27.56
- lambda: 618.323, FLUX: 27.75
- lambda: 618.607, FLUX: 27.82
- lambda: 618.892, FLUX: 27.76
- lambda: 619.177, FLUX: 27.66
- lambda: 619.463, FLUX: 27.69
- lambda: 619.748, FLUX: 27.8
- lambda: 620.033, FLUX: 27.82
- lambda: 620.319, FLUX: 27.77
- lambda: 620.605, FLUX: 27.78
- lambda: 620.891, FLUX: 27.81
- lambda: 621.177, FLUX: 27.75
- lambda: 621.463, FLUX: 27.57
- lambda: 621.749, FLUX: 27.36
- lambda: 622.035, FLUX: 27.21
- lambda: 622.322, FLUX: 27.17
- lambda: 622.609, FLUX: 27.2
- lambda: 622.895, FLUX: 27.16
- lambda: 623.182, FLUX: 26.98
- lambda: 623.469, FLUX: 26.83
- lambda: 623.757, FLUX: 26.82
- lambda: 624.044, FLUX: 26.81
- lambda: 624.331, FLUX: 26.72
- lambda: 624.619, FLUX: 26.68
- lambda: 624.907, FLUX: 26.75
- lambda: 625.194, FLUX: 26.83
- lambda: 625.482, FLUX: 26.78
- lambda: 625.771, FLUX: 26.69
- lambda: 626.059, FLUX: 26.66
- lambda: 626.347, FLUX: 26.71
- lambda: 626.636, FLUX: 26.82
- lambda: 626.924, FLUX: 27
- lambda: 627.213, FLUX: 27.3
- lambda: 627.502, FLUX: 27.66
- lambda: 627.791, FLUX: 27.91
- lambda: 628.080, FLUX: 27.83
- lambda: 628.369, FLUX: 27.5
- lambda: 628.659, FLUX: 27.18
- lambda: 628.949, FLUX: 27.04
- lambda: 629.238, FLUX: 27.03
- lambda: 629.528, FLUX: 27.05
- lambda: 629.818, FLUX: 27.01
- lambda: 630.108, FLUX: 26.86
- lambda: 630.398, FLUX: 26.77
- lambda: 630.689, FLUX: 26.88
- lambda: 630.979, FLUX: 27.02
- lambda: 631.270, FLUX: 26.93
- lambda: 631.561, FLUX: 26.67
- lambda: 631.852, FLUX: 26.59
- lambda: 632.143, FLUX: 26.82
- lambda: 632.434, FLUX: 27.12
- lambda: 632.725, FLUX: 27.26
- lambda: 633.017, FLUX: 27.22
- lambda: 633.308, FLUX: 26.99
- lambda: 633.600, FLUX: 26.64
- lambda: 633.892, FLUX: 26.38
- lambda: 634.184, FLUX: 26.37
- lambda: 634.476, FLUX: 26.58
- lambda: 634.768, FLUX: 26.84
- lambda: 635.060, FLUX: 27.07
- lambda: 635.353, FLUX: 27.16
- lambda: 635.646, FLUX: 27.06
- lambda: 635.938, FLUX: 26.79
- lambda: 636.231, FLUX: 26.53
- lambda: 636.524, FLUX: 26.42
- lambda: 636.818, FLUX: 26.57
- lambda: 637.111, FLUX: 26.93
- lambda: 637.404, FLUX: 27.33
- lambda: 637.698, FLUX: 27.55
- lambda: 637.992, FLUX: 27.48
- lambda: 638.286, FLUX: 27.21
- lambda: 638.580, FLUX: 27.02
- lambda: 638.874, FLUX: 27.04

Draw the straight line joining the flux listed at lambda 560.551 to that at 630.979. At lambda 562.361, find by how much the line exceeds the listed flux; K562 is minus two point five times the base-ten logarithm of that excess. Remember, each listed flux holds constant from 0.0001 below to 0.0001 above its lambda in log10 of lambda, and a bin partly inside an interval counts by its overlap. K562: 1.51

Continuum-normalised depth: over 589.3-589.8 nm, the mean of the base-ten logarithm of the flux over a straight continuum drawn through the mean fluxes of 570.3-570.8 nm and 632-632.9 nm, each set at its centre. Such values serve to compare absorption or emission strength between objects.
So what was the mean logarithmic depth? -0.072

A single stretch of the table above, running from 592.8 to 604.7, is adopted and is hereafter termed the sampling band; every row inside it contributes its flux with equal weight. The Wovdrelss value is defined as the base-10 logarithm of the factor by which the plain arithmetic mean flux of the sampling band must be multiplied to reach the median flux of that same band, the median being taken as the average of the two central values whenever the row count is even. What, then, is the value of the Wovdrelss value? 0.0020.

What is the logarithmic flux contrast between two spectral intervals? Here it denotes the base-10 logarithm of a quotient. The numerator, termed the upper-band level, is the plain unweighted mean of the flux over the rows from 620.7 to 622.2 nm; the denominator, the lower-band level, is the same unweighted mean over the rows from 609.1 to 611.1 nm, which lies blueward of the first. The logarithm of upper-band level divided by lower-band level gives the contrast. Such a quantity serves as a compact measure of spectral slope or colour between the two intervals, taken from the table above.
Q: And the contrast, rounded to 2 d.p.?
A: 0.00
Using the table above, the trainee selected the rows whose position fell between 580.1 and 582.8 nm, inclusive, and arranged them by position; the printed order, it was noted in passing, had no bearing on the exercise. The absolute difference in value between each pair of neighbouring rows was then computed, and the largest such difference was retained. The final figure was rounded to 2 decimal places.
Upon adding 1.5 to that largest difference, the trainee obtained 1.86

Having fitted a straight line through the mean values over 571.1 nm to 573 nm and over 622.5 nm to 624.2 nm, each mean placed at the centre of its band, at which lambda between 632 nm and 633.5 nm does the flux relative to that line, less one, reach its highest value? 632.725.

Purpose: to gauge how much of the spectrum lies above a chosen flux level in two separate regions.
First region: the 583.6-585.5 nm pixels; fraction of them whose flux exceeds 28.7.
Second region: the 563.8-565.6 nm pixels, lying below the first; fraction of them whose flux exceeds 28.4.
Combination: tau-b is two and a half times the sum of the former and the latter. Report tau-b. 5.0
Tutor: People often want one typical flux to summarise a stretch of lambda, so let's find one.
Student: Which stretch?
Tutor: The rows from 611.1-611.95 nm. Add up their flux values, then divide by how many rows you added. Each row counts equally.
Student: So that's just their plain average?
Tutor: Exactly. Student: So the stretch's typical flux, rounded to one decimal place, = 27.6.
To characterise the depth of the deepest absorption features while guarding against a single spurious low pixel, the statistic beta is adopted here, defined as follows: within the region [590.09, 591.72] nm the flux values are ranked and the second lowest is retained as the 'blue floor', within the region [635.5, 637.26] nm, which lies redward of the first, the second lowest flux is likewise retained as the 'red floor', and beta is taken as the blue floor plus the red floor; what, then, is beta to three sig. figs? 54.2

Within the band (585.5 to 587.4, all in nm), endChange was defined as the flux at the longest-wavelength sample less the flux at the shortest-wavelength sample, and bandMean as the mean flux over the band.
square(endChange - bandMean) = 793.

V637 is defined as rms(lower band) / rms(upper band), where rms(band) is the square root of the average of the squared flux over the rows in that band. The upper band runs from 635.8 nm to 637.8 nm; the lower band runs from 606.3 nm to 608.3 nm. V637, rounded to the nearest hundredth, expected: 1.05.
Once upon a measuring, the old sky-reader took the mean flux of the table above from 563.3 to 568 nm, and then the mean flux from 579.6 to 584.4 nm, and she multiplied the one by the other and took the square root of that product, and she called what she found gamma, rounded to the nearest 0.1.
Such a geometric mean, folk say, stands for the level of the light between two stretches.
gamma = 29.1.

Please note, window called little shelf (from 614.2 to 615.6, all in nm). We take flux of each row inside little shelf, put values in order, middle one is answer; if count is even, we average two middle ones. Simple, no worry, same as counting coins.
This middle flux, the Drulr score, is 27.1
